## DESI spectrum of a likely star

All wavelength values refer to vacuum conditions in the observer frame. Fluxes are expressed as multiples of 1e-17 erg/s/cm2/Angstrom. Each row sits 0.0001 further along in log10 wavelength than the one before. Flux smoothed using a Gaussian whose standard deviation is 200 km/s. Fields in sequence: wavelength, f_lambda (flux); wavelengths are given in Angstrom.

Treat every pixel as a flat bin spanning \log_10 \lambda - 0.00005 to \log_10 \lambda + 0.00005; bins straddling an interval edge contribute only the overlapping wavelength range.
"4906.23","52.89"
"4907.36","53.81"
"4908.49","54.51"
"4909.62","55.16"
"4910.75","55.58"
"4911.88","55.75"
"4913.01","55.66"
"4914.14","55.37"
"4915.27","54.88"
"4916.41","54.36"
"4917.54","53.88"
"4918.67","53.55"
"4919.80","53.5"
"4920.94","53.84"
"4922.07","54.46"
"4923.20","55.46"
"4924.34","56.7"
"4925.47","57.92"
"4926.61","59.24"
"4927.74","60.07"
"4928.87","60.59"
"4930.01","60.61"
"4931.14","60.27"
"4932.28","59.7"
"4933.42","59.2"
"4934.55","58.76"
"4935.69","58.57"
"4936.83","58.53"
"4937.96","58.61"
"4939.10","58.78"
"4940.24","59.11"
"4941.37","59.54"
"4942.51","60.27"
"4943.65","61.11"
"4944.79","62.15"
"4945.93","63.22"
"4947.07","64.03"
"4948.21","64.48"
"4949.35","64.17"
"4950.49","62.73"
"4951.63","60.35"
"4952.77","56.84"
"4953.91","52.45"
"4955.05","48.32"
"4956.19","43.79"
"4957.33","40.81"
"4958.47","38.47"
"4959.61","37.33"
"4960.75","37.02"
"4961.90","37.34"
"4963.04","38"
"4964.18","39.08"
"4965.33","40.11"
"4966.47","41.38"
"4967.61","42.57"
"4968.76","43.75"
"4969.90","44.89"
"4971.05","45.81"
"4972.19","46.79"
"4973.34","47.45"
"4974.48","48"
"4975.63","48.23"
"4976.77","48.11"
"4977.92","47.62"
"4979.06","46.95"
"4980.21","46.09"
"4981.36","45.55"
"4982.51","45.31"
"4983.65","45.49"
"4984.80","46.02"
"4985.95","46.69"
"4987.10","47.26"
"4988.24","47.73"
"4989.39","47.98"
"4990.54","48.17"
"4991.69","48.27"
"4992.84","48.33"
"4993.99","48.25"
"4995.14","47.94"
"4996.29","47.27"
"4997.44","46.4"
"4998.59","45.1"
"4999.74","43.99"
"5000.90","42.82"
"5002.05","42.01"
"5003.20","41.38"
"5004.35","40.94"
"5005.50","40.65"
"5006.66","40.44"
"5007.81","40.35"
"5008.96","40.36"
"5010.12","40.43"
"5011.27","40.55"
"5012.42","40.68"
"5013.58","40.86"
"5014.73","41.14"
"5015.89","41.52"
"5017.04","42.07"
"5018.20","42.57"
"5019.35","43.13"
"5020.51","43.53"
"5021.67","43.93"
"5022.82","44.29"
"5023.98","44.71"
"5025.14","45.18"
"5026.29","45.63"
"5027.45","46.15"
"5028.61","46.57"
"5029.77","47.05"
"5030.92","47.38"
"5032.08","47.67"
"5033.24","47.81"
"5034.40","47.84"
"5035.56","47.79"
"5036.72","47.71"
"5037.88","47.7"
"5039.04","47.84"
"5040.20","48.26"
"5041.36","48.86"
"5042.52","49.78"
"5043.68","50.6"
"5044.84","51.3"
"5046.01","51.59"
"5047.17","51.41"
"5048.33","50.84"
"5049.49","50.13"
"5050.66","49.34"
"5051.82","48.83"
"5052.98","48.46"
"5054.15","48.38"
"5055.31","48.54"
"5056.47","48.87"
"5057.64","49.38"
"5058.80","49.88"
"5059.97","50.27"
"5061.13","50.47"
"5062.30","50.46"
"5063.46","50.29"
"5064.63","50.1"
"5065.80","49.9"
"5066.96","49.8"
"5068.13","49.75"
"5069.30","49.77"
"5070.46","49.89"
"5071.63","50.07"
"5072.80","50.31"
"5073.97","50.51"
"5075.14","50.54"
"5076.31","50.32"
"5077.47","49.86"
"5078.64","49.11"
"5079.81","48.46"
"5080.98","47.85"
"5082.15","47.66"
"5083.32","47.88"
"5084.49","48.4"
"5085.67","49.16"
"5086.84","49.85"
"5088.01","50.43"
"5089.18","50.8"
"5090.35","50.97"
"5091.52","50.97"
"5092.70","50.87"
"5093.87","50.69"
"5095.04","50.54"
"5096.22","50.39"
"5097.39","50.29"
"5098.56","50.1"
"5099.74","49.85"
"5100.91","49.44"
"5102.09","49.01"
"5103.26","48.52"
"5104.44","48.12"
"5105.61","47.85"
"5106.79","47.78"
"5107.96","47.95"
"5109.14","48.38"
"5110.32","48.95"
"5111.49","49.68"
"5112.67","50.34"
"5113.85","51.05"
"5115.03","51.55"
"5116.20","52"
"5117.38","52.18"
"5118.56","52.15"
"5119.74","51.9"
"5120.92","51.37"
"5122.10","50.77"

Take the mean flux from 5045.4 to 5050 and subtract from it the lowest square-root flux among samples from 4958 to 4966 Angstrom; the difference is 44.9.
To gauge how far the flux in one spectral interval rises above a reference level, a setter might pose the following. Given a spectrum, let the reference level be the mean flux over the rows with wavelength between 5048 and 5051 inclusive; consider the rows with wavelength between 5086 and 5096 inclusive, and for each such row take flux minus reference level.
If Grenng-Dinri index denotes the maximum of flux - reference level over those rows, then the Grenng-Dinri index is 1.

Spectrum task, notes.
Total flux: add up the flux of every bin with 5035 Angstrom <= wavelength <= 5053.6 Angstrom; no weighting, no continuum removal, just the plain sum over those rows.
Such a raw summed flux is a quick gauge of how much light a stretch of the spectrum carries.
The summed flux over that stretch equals 790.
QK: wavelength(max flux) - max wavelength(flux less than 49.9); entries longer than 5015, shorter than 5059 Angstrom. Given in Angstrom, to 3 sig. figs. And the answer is -12.8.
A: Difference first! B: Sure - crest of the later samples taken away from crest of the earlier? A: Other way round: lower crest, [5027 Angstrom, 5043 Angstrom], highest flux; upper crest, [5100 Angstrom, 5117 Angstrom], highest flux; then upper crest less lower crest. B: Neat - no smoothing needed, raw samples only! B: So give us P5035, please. 2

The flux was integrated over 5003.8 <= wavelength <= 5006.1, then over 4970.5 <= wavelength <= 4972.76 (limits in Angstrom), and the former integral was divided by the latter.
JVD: 0.89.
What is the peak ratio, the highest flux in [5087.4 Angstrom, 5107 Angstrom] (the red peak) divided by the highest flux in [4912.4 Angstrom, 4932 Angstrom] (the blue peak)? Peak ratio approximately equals 0.84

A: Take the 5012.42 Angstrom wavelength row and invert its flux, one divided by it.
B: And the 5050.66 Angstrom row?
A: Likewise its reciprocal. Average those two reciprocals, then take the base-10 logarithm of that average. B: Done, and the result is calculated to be -1.649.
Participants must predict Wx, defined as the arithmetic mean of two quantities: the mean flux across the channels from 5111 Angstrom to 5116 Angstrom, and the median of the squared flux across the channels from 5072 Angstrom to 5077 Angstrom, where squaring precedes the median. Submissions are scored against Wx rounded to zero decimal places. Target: 1296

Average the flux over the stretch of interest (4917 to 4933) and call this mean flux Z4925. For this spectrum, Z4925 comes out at 57.1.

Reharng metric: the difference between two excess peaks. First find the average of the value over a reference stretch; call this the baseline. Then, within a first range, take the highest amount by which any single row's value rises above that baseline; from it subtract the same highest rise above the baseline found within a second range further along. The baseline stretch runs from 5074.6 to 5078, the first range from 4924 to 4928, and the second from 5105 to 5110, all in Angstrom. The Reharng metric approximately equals 11.7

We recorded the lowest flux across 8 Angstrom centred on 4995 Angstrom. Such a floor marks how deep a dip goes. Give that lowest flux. 45.1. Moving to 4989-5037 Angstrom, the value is 40.35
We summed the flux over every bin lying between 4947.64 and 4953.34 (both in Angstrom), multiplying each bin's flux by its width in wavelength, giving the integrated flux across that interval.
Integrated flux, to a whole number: 352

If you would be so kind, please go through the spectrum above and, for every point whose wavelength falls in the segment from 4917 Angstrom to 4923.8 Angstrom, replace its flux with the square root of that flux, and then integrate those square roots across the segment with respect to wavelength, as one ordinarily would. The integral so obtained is 50.0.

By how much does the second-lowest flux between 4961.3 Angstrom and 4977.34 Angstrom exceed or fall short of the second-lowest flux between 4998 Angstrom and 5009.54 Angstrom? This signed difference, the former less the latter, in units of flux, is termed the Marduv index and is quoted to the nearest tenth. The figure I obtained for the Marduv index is -2.4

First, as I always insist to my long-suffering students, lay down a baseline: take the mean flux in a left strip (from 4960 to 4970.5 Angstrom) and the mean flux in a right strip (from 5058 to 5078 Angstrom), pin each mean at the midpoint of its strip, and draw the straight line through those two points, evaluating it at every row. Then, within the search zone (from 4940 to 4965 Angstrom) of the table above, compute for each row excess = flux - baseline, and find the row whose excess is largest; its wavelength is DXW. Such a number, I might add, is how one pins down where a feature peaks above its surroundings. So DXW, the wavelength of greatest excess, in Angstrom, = 4948.21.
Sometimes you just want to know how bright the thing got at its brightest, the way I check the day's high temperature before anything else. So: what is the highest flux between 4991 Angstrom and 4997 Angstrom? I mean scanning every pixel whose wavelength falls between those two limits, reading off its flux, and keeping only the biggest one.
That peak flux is 48.33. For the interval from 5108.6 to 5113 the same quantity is 50.34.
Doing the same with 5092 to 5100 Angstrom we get 50.87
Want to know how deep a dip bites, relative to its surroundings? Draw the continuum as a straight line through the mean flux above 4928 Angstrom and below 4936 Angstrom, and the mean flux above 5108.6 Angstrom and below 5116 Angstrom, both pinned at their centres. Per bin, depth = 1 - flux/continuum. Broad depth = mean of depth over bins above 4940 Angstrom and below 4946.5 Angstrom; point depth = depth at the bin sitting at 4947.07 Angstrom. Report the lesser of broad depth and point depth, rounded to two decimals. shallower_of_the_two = -0.09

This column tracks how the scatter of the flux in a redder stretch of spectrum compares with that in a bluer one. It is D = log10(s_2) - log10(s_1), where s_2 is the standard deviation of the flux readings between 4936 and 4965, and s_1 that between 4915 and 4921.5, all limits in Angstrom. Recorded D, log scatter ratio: 1.3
